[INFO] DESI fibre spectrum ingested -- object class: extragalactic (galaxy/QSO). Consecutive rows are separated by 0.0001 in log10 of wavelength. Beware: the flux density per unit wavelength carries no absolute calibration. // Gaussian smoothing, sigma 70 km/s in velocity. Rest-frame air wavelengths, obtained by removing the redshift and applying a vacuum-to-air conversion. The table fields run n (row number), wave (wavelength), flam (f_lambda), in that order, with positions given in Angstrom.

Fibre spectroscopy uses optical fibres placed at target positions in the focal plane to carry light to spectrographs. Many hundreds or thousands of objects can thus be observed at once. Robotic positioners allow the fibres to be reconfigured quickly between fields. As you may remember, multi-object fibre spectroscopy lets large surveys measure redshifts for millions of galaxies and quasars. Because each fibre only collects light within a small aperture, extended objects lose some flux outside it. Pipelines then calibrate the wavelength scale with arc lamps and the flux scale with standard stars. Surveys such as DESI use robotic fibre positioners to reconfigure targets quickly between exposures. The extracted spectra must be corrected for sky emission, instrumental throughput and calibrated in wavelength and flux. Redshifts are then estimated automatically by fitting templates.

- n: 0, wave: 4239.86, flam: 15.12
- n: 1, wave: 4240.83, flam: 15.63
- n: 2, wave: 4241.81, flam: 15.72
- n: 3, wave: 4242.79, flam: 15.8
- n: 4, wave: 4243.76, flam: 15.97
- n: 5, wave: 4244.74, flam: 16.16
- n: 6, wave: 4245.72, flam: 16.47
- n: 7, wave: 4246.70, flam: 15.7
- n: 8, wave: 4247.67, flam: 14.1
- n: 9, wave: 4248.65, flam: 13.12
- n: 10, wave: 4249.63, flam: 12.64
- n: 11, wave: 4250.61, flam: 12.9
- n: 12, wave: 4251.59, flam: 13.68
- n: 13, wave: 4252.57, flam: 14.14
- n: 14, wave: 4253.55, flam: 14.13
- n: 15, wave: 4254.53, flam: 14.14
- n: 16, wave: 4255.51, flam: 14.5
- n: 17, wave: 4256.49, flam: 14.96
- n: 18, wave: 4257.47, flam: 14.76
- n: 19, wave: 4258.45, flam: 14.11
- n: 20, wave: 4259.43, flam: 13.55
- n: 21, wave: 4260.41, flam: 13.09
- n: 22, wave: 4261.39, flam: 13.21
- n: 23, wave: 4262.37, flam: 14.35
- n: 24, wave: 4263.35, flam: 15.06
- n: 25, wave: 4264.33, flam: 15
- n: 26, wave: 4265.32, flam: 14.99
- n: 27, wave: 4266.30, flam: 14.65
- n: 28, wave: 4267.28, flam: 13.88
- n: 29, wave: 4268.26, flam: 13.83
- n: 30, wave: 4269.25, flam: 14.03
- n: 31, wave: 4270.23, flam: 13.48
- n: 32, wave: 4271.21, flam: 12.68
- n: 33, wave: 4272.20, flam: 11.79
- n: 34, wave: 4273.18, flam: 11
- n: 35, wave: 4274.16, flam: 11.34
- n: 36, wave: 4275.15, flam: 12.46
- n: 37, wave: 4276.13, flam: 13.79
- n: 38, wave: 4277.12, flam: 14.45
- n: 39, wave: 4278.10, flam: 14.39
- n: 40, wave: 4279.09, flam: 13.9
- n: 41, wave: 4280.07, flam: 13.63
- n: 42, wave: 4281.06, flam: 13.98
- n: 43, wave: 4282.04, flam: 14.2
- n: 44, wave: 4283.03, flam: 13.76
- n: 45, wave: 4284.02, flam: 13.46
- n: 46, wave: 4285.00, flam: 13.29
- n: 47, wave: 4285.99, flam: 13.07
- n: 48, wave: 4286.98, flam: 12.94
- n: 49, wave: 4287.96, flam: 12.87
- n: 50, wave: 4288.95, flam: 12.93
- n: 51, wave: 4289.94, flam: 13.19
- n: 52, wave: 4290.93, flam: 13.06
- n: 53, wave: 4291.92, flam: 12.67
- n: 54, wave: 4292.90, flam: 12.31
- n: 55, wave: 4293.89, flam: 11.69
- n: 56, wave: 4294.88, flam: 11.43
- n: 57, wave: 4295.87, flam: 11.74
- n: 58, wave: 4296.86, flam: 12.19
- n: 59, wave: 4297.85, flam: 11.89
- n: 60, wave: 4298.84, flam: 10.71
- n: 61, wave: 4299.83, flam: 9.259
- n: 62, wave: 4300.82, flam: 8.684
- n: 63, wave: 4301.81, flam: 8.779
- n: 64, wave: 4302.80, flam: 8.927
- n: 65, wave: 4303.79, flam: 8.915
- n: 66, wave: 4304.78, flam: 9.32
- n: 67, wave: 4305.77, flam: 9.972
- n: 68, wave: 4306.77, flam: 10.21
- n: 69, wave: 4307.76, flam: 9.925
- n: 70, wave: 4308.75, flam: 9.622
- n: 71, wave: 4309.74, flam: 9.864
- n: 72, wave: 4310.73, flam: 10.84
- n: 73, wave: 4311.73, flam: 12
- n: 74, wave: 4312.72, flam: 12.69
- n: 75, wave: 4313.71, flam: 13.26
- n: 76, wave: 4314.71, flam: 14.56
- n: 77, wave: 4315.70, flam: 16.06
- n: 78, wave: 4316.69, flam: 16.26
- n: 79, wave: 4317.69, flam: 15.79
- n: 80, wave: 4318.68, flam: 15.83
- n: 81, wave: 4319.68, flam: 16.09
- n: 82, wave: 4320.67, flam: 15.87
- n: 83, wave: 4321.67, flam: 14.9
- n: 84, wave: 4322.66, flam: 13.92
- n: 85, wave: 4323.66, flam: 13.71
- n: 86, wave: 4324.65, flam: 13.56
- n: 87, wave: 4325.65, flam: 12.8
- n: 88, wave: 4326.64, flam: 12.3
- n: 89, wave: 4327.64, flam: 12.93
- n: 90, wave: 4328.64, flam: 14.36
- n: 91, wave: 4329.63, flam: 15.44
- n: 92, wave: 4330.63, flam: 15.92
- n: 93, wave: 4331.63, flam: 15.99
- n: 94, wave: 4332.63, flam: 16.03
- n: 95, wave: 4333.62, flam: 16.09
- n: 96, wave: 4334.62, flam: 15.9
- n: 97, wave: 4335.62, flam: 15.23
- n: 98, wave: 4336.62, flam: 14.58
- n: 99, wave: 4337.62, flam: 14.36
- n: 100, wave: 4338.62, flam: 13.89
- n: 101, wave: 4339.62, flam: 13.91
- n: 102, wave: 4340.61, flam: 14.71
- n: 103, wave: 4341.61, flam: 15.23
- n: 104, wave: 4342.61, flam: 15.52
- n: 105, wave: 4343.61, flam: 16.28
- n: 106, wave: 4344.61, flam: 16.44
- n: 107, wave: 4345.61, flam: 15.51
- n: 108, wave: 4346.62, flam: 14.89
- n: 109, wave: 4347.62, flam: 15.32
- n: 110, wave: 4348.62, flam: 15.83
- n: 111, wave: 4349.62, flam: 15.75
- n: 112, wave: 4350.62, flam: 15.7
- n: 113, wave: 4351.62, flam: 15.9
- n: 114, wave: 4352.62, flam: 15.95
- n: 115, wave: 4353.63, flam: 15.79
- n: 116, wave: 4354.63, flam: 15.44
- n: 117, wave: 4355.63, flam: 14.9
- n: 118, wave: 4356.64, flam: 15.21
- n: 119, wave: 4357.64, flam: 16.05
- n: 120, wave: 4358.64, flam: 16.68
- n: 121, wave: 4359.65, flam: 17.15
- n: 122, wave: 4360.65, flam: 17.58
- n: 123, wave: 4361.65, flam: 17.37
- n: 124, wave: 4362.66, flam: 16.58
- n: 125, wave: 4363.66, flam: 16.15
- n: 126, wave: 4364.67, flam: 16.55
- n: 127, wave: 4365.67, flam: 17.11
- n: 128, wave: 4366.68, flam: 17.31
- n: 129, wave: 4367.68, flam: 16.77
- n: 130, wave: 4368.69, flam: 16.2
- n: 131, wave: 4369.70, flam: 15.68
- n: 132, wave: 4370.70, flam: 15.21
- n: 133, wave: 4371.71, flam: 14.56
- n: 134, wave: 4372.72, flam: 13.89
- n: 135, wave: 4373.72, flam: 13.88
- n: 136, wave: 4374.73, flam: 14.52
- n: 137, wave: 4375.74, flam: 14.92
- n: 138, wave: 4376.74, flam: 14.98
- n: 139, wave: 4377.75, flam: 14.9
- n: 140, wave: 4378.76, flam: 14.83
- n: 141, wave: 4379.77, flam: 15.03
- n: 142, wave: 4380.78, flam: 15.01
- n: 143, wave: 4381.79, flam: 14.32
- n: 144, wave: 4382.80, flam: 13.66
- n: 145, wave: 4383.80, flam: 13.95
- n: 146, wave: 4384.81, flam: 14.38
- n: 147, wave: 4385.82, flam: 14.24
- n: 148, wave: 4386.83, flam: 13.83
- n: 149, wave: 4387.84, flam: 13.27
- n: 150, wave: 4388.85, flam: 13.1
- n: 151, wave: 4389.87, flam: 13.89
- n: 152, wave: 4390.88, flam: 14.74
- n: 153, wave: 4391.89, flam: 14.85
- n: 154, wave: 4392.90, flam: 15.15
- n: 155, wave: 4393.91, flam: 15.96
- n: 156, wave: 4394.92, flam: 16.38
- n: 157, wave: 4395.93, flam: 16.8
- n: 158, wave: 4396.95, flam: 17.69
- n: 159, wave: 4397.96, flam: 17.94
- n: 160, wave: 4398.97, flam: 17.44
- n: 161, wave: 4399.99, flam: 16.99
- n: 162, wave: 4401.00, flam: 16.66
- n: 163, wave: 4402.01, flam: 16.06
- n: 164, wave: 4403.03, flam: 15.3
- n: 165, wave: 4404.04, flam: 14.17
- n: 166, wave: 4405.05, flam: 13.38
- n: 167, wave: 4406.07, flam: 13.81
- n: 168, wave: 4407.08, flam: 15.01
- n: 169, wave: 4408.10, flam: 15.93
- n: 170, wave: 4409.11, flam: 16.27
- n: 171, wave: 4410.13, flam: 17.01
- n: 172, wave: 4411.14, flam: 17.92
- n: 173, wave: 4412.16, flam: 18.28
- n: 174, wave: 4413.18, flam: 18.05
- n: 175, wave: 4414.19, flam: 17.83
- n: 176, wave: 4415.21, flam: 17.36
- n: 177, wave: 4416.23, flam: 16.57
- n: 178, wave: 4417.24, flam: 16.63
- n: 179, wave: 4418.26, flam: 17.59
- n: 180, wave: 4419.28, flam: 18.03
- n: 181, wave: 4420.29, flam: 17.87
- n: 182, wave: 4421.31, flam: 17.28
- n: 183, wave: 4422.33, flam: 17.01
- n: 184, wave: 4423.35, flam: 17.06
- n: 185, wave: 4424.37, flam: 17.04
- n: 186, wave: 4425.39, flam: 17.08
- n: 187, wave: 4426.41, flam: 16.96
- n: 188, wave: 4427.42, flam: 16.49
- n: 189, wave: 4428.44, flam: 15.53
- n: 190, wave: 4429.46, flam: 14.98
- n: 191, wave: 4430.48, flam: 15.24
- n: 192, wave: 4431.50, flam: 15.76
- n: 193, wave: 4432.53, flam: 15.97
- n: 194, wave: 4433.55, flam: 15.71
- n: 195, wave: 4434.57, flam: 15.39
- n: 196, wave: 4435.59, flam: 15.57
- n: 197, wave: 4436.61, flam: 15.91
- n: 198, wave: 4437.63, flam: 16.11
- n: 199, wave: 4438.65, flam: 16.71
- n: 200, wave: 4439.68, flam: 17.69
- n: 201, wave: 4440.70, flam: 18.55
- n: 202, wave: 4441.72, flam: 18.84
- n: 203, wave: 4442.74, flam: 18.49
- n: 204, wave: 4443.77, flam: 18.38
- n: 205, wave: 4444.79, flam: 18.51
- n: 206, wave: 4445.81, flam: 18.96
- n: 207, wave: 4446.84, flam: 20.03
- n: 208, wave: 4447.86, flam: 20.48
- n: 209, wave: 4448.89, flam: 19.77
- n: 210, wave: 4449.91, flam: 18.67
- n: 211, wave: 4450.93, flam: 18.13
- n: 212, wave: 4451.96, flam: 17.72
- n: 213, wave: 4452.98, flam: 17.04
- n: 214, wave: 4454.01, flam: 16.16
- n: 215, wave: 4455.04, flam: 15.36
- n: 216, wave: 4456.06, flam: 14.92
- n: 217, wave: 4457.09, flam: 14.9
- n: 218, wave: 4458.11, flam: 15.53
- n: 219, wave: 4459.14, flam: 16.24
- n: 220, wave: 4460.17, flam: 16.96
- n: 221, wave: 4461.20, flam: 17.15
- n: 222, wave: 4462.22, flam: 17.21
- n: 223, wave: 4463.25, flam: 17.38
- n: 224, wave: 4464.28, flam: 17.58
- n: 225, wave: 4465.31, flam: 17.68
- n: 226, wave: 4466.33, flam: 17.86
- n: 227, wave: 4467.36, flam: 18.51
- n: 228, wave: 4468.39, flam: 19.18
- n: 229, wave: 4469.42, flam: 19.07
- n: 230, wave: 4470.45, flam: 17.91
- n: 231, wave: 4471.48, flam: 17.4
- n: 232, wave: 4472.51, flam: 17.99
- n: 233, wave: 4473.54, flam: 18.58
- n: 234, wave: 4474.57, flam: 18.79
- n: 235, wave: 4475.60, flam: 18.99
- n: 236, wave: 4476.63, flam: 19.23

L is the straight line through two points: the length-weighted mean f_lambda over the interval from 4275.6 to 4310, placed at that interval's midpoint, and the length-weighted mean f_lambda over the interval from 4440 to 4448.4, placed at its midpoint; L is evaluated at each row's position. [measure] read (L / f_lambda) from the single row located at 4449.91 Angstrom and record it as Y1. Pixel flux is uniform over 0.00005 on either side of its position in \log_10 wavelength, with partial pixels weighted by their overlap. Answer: 1.03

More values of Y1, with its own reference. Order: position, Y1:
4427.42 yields 1.10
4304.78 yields 1.33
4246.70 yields 0.62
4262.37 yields 0.73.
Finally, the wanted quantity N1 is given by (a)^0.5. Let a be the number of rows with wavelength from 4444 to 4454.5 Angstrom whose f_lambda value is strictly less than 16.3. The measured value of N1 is 1.00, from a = 1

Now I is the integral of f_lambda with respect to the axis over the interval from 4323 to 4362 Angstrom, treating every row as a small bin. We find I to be 596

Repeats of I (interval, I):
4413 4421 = 140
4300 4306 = 54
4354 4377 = 365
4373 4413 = 612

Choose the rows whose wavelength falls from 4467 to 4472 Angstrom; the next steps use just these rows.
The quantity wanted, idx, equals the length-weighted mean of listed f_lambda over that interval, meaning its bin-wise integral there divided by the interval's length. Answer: 18.4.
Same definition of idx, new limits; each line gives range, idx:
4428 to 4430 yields 15.2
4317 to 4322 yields 15.7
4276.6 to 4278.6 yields 14.4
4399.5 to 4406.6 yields 15.2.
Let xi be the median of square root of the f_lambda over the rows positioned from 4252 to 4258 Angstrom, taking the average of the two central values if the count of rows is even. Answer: 3.78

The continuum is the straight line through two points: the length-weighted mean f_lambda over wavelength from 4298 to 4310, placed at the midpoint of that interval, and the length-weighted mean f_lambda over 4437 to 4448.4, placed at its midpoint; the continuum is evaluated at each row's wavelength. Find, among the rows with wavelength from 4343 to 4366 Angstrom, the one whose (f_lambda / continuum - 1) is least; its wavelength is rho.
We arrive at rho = 4355.63 Angstrom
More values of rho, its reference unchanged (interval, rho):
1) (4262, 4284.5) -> 4273.18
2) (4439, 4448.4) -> 4439.68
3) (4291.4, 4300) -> 4299.83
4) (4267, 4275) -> 4273.18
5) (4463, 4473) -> 4471.48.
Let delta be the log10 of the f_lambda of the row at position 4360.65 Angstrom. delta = 1.25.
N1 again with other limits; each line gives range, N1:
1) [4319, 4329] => 3.16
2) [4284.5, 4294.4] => 3.16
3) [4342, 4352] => 3.00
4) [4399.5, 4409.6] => 2.83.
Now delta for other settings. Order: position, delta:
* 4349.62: 1.20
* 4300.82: 0.94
